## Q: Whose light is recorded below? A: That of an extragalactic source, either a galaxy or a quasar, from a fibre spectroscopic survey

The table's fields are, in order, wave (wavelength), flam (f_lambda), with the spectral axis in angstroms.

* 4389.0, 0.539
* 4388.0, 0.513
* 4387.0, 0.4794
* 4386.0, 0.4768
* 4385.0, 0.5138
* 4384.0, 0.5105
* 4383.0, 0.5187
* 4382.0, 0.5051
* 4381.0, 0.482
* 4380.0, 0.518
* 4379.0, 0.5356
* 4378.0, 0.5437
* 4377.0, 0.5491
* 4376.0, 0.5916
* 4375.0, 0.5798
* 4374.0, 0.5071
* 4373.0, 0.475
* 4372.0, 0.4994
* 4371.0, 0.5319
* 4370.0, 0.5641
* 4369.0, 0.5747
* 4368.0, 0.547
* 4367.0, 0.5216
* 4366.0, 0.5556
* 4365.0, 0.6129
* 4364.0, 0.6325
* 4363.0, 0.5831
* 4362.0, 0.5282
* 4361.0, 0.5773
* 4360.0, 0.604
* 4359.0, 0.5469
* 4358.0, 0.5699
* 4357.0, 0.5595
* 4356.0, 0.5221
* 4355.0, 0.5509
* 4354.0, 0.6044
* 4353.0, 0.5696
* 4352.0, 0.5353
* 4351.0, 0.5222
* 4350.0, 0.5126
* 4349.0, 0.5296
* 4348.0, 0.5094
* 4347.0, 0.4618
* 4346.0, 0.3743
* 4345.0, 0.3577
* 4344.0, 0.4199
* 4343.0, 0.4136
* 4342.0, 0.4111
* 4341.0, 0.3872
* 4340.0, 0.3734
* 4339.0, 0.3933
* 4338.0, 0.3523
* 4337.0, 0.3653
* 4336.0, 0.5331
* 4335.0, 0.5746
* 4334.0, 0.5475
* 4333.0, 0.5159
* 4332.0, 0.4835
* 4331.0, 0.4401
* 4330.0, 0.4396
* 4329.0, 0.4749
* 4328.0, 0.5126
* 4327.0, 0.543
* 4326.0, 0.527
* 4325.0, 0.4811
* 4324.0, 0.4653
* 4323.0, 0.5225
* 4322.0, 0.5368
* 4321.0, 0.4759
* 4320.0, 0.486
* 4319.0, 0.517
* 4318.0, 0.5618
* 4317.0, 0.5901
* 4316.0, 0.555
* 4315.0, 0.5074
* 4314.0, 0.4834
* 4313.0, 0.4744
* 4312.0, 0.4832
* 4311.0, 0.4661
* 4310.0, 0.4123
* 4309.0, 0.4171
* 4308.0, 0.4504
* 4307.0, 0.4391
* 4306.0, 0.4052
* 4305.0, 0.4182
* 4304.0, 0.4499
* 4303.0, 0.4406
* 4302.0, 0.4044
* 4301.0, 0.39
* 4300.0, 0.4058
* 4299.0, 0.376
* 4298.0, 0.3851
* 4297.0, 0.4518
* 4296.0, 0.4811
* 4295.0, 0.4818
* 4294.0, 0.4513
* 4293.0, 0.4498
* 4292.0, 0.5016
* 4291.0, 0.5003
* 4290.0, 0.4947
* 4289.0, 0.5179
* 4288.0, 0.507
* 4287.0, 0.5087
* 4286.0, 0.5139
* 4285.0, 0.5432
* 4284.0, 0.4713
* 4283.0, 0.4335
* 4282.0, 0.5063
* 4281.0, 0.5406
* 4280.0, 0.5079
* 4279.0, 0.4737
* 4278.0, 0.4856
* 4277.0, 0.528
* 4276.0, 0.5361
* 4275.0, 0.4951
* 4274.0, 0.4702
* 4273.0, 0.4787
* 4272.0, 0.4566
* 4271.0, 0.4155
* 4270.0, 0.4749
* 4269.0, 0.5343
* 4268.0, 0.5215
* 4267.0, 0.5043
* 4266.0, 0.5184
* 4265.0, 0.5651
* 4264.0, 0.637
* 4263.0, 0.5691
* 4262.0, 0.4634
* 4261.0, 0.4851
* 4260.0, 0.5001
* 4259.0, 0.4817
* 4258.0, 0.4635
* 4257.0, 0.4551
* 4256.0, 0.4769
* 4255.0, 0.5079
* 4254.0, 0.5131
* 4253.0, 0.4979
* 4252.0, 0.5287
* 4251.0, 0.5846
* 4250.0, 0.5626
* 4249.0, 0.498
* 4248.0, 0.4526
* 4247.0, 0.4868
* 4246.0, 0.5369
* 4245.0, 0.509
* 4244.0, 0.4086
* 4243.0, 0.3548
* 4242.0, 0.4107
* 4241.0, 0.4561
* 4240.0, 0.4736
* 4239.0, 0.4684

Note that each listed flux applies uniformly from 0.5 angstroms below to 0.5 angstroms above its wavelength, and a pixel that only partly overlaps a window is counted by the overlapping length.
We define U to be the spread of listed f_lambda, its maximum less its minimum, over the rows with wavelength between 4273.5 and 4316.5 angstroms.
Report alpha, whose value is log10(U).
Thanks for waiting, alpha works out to -0.7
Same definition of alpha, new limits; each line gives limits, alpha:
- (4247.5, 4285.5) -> -0.7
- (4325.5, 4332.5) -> -1.0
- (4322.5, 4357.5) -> -0.6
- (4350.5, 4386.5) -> -0.8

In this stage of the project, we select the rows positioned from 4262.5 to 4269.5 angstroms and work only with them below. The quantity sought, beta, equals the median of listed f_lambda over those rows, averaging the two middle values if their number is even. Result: 0.53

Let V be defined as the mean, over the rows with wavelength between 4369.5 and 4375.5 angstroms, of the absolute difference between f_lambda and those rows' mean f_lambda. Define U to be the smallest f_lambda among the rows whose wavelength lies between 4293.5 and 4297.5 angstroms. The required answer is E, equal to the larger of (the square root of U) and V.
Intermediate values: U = 0.4513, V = 0.032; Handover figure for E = 0.672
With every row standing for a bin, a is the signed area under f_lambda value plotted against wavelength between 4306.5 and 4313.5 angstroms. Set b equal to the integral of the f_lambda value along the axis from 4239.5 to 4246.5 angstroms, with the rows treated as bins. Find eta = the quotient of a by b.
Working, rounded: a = 3.1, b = 3.15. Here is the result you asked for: 1.00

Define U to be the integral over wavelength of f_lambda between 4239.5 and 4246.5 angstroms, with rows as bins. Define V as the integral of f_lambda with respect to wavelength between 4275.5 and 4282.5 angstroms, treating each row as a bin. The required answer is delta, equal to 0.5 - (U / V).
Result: -0.4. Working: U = 3.1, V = 3.6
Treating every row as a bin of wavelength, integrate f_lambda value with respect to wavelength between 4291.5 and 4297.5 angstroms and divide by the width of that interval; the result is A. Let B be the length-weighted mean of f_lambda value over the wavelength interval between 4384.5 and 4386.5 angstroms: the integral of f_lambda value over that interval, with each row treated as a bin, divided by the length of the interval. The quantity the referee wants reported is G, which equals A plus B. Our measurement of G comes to 0.96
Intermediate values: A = 0.47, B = 0.50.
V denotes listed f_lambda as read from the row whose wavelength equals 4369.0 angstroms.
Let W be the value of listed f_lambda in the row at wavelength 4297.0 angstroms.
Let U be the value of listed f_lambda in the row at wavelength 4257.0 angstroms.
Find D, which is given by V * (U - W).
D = 0.00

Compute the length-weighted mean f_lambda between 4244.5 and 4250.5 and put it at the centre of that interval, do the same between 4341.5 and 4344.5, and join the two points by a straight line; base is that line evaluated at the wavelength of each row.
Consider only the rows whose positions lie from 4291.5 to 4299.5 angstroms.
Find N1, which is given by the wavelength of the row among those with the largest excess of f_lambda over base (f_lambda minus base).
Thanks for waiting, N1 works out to 4292.0 angstroms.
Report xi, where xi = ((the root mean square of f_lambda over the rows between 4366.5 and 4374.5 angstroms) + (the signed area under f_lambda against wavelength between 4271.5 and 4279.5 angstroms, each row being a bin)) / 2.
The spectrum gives 2.23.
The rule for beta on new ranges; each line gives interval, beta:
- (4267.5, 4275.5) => 0.48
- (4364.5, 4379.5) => 0.55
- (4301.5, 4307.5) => 0.43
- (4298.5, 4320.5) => 0.45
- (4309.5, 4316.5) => 0.48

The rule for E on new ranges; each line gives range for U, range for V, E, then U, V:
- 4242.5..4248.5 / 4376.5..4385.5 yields 0.596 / 0.3548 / 0.015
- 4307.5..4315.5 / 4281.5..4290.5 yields 0.642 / 0.4123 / 0.022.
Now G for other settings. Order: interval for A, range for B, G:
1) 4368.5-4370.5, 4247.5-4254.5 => 1.09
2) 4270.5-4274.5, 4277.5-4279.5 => 0.93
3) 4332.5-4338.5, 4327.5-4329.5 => 0.98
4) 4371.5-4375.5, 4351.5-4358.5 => 1.07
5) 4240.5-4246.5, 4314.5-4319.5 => 0.99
